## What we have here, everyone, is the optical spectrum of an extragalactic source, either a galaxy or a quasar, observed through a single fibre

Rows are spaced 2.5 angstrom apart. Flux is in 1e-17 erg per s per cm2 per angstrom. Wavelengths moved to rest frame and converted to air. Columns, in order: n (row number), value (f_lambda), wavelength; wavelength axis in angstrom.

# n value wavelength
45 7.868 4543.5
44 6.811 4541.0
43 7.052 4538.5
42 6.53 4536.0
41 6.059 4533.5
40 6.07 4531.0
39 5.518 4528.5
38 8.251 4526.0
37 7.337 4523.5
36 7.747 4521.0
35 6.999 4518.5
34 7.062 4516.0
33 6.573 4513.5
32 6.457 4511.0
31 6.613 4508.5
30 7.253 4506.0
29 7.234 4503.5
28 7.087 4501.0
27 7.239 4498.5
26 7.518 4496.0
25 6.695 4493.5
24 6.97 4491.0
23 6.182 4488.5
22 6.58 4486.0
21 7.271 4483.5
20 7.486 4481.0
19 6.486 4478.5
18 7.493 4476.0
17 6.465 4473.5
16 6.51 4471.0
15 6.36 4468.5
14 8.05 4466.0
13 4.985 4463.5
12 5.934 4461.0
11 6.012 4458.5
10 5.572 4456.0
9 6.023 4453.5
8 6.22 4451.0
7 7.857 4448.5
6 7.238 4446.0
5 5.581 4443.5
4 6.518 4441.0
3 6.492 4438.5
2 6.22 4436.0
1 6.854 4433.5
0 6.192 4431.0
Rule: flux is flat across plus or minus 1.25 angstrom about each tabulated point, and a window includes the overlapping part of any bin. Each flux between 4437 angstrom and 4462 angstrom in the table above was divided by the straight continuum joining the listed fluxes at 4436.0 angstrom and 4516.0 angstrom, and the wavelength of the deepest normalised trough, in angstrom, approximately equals 4456.0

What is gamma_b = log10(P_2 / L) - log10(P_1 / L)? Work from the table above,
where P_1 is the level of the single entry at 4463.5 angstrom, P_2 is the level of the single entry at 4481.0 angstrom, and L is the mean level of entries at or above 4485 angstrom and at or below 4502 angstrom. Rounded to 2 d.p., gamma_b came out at 0.18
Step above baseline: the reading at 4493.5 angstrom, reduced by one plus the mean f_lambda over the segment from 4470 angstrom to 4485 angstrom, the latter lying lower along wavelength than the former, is -1.3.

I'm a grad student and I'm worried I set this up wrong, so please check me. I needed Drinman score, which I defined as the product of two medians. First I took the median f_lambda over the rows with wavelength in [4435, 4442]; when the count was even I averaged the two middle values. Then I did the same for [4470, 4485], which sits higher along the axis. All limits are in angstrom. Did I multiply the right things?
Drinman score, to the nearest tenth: 44.7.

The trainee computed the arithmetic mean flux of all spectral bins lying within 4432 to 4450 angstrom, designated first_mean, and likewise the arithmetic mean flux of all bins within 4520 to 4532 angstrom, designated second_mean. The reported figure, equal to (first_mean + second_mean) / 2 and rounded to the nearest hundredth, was 6.83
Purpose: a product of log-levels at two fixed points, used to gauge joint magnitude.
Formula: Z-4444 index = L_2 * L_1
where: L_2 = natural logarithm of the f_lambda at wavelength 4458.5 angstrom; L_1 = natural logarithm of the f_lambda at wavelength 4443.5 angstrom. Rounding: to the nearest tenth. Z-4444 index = 3.1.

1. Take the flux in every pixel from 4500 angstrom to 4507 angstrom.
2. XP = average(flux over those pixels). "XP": 7.2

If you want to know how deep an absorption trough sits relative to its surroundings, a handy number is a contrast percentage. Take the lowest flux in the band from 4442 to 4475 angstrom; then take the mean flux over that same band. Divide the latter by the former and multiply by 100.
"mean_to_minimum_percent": 128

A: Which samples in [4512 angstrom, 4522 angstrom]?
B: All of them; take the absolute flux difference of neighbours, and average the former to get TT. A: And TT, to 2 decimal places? 0.43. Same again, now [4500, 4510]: 0.27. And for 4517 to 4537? 0.83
